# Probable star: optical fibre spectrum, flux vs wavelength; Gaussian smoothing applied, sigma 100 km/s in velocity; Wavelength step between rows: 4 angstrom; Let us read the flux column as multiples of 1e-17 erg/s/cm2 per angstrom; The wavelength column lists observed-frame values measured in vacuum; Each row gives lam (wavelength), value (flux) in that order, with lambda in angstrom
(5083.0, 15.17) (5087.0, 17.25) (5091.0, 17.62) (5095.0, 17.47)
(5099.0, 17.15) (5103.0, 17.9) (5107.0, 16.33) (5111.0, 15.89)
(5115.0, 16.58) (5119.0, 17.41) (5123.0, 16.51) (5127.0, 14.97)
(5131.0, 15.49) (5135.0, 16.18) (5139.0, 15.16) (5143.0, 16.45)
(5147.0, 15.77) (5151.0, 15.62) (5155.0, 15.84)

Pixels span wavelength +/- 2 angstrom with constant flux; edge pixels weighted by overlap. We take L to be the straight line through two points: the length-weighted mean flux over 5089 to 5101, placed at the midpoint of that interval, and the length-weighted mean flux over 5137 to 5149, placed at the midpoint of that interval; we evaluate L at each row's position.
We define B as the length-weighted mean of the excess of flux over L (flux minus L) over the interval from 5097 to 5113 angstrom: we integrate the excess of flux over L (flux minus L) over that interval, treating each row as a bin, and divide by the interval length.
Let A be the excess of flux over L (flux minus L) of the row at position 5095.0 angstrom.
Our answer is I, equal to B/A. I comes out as -4.6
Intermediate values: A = 0.1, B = -0.3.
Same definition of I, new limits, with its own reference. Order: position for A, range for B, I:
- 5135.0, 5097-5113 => -2.2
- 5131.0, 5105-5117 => 0.9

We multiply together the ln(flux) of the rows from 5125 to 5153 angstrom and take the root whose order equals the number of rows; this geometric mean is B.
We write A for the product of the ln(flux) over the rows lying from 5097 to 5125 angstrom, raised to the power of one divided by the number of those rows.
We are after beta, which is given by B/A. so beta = 0.975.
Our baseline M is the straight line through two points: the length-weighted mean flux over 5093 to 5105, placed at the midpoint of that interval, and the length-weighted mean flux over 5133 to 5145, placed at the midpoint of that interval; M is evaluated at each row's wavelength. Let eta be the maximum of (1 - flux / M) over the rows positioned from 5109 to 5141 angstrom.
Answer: 0.087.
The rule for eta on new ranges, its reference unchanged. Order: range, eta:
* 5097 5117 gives 0.067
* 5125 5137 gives 0.087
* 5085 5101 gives 0.041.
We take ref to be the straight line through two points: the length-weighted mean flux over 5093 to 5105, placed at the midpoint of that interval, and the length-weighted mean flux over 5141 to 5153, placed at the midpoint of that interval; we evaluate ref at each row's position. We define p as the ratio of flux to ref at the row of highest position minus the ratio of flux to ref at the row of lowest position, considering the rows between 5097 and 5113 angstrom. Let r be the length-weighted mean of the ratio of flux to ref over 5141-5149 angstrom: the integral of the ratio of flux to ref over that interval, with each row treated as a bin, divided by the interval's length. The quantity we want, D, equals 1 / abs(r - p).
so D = 0.95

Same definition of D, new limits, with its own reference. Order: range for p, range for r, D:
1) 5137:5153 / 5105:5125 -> 1.08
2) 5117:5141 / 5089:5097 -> 0.92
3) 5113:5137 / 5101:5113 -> 1.05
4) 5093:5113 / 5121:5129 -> 0.99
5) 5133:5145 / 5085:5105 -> 1.04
